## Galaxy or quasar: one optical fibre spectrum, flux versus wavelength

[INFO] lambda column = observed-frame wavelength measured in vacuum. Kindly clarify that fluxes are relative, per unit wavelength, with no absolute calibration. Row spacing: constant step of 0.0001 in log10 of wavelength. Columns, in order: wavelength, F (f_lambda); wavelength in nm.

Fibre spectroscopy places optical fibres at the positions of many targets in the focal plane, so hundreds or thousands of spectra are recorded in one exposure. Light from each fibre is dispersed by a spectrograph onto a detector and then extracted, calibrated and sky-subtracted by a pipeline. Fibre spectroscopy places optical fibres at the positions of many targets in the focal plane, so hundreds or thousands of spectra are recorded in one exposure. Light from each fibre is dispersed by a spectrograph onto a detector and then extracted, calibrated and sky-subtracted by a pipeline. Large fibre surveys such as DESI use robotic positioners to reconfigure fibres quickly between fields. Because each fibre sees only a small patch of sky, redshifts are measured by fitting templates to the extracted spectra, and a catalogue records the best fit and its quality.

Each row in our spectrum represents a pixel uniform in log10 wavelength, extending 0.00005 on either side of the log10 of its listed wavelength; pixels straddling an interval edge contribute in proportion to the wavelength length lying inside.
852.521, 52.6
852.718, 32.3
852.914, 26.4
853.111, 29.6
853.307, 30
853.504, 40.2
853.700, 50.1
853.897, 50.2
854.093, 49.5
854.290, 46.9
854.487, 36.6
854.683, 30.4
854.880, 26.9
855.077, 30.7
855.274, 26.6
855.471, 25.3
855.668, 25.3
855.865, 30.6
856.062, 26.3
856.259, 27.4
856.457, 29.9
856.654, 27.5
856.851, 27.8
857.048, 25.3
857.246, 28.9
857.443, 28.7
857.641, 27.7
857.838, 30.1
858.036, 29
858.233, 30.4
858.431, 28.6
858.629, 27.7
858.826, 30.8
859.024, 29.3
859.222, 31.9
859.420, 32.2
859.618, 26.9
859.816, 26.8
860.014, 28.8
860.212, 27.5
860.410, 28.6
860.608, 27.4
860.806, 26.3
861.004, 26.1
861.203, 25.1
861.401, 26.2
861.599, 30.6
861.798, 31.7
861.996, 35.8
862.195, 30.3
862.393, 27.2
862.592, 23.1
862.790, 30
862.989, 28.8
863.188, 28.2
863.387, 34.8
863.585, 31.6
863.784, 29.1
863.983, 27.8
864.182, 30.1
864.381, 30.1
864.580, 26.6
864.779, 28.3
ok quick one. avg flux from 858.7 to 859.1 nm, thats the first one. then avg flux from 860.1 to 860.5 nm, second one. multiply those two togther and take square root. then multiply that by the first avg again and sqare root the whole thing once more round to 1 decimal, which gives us 29.5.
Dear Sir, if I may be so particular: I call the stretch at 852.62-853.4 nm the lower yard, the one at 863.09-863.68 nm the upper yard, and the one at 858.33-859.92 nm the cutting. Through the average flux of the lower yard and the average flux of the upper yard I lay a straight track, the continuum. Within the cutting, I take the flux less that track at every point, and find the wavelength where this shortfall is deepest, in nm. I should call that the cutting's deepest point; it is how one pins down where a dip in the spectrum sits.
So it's 859.816 nm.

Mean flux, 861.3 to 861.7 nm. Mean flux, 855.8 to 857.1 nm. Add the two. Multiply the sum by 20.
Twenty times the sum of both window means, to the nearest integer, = 1125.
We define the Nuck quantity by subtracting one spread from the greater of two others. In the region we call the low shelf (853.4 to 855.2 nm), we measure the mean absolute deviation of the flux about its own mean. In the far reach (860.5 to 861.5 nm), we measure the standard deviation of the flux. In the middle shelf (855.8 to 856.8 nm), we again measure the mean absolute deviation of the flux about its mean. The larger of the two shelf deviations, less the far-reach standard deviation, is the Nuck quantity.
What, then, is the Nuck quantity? 7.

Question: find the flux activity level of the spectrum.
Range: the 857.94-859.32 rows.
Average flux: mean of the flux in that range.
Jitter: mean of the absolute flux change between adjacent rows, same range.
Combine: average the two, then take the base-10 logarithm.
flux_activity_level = 1.198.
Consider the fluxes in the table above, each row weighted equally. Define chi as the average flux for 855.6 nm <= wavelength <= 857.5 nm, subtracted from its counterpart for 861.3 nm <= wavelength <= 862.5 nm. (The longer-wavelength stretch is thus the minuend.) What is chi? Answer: 2.5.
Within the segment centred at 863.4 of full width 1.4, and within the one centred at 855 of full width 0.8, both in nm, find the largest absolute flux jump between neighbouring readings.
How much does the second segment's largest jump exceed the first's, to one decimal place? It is -2.5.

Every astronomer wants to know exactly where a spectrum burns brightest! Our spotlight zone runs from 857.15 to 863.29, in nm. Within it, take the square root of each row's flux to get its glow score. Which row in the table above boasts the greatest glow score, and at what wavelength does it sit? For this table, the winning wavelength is 861.996 nm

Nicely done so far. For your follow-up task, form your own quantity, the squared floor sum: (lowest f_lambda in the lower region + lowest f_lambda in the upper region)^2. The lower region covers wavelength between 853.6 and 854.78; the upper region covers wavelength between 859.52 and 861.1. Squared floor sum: 3192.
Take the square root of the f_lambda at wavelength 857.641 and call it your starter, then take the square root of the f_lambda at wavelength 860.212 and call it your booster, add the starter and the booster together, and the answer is 10.5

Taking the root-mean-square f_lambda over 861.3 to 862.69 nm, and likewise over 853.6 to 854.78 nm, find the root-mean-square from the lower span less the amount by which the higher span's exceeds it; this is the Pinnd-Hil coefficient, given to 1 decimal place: 59.7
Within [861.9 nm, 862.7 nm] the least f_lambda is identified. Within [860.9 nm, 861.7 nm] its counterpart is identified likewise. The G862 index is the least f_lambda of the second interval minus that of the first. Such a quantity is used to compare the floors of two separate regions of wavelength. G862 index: 2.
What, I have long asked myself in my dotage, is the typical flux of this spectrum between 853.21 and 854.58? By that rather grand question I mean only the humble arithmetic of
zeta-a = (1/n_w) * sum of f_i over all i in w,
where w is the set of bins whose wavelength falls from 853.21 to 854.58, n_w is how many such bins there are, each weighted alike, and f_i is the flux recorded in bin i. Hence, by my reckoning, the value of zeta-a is 43.4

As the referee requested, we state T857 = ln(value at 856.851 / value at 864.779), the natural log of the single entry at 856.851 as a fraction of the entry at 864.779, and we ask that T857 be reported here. -0.018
